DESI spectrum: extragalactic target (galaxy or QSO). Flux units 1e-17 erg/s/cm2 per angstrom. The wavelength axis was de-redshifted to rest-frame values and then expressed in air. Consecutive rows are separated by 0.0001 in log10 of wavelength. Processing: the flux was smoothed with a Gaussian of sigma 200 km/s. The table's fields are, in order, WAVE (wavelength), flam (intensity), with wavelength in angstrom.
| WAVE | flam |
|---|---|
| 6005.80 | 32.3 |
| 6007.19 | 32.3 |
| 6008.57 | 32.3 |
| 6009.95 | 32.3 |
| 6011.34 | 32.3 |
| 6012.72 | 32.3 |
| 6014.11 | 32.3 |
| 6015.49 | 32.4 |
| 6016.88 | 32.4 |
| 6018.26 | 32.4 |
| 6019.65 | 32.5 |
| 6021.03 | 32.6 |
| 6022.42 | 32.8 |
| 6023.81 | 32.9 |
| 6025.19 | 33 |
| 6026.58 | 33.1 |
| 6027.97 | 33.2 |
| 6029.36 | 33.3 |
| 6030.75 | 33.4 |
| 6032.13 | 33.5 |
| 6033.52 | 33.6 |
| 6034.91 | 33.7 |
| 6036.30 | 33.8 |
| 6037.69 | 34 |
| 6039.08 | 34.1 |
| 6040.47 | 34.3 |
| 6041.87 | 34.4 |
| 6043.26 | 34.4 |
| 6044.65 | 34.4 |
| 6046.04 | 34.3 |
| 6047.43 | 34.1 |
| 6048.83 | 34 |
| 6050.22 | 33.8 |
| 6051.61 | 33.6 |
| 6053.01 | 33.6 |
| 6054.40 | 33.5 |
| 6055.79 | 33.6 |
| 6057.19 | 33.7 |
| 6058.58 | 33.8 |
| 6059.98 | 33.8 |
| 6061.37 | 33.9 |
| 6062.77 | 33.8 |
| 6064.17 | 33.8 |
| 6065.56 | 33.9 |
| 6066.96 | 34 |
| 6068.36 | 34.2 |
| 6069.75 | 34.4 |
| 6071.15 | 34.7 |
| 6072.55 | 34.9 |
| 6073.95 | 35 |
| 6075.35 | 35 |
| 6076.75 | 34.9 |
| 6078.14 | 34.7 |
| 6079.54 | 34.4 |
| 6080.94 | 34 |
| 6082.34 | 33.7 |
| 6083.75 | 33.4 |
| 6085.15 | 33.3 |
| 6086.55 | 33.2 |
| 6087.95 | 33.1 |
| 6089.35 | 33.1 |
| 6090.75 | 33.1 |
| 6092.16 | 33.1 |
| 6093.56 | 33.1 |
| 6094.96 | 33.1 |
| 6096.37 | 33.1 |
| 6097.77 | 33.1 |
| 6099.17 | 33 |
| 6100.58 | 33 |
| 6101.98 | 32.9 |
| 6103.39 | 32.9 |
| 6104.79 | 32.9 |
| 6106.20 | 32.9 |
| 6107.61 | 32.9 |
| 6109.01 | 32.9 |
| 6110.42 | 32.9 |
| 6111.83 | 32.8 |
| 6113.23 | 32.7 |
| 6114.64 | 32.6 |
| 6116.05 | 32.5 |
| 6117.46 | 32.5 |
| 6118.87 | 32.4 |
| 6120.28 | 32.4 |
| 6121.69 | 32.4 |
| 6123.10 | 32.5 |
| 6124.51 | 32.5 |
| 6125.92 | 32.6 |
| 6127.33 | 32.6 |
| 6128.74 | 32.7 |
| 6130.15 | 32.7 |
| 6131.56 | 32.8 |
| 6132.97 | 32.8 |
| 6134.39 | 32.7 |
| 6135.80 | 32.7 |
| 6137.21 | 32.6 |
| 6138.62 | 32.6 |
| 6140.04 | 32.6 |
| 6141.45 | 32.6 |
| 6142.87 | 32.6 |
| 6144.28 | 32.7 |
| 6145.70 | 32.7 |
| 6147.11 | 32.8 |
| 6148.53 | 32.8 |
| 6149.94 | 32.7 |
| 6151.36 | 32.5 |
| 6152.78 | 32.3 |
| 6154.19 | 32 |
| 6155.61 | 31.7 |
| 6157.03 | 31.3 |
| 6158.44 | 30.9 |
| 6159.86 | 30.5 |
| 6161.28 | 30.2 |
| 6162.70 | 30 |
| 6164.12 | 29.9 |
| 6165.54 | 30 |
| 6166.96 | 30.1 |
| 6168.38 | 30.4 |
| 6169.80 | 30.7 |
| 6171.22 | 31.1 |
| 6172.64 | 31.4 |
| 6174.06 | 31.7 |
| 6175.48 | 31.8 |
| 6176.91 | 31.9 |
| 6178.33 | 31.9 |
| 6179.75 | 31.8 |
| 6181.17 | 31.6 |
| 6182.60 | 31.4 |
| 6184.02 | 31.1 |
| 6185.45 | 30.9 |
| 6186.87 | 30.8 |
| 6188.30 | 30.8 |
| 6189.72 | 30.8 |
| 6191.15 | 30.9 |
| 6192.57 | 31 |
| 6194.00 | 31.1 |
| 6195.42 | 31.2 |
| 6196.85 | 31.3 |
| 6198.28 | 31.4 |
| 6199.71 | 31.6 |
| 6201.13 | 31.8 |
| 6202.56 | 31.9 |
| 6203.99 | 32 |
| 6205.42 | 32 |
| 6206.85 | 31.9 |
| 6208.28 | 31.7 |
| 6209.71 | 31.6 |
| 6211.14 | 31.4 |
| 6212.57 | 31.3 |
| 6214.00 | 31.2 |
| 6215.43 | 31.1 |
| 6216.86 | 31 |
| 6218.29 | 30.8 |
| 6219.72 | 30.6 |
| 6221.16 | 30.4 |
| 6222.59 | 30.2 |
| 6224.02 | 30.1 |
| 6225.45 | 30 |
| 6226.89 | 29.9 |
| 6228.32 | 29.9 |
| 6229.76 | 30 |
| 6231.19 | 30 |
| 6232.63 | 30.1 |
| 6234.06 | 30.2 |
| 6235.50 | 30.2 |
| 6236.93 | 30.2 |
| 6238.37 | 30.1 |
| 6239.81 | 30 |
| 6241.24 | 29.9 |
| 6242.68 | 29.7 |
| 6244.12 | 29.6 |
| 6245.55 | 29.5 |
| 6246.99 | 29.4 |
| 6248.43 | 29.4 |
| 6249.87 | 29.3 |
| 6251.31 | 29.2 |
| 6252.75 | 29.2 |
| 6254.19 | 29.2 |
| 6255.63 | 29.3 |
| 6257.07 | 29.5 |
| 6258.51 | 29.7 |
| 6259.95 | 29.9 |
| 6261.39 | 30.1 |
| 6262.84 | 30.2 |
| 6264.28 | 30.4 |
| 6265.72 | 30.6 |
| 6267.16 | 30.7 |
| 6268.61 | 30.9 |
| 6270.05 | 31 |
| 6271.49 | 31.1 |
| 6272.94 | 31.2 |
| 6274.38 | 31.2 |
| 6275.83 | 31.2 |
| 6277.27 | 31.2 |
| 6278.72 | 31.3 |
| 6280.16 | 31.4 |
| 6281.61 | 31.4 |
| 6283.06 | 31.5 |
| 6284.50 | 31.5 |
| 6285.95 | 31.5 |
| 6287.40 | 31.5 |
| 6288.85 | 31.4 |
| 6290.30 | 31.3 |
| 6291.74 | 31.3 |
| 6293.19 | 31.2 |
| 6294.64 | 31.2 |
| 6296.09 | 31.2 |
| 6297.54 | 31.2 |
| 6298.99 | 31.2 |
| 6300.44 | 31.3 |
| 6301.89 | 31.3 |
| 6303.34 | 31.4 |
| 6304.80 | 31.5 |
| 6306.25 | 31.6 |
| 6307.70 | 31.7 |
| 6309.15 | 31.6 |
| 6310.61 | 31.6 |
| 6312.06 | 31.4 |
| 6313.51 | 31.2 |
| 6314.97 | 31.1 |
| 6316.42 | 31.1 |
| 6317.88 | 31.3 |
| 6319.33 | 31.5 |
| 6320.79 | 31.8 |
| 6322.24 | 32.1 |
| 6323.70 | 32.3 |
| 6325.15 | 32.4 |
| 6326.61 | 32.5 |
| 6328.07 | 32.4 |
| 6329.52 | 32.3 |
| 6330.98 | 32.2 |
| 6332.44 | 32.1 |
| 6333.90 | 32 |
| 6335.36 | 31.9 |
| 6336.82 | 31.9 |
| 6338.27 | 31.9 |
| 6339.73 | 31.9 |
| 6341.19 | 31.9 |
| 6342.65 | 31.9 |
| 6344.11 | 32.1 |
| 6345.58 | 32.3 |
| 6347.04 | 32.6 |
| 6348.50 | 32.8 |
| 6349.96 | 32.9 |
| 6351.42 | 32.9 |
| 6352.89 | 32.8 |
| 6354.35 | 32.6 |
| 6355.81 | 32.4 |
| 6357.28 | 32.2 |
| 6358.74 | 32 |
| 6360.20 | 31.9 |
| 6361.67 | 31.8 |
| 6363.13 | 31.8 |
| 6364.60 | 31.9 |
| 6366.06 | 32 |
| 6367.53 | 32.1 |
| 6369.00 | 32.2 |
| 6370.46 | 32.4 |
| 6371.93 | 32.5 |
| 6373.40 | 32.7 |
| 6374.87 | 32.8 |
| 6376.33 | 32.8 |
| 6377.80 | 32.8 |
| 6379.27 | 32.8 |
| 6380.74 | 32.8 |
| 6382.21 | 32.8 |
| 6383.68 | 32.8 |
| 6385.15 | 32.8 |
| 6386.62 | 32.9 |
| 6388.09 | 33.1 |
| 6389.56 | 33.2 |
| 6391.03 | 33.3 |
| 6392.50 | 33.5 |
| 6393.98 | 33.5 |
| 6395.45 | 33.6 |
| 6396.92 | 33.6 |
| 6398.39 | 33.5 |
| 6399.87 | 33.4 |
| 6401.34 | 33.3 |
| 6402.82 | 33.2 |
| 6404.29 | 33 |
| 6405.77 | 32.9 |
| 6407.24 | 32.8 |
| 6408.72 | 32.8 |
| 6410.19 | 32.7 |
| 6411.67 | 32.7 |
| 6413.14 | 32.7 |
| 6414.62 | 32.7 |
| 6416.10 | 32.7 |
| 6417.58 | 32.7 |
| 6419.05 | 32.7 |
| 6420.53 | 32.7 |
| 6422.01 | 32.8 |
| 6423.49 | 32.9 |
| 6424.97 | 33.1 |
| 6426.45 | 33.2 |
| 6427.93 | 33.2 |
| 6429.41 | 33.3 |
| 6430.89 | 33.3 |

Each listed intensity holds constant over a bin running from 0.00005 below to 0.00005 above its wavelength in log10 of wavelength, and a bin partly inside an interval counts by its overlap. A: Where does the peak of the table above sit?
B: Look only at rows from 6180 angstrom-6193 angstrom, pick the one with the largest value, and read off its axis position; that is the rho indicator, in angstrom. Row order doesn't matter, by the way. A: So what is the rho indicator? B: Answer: 6181.17 angstrom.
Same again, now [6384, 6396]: 6395.45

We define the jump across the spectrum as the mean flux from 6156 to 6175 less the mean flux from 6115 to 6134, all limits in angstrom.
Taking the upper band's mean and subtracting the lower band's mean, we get -1.9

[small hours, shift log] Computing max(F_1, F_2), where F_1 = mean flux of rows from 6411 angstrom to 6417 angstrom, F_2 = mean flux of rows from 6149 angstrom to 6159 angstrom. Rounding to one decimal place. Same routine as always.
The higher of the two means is 32.7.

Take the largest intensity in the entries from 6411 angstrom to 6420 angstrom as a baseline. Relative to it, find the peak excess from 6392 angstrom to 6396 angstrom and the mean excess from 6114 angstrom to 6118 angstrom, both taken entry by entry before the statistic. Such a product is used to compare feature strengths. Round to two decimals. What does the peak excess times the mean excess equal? -0.15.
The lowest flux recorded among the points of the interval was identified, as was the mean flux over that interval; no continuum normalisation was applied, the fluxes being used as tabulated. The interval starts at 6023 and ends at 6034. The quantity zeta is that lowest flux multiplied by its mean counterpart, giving 1094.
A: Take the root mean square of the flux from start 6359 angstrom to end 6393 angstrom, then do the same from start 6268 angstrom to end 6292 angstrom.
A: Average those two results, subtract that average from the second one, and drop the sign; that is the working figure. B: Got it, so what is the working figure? 0.7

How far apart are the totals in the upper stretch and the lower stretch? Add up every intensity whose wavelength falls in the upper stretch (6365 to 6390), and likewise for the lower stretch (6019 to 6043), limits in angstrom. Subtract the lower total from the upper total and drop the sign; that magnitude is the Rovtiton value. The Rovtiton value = 13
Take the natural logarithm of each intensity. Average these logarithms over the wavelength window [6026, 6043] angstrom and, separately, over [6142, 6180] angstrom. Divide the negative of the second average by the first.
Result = -0.98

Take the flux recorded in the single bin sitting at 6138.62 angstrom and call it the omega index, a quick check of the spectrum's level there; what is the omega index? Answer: 32.6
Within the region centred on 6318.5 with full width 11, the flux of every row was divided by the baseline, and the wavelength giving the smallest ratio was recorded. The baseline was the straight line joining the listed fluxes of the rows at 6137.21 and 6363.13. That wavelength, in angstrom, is 6314.97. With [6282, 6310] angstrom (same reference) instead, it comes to 6293.19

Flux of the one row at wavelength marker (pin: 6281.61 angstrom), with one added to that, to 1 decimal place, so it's 32.4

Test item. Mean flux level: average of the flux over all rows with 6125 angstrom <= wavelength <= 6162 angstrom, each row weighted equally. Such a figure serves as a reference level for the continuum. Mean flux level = 32.3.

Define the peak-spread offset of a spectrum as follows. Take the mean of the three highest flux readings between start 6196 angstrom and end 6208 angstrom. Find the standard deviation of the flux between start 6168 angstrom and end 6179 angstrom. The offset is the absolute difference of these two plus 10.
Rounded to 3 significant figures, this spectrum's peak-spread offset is 41.4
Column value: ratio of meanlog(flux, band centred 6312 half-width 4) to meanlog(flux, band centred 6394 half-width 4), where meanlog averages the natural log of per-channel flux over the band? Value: 0.98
